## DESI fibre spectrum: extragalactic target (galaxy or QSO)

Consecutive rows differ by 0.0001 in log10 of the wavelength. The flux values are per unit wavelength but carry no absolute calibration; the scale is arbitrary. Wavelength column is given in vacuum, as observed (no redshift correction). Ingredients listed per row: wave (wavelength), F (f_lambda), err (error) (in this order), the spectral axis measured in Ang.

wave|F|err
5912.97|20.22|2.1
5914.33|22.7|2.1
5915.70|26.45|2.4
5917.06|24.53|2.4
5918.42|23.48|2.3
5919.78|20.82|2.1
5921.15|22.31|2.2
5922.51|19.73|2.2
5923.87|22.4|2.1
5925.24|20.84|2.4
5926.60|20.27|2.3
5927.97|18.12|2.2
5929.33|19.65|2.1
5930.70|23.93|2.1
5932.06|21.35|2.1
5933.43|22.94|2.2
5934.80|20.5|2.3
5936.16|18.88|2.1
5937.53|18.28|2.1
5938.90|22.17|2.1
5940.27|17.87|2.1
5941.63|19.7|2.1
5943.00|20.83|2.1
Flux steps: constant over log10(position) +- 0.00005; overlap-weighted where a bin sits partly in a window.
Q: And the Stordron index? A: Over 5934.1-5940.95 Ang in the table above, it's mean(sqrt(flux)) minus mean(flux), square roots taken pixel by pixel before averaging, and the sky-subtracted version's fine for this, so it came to -15.1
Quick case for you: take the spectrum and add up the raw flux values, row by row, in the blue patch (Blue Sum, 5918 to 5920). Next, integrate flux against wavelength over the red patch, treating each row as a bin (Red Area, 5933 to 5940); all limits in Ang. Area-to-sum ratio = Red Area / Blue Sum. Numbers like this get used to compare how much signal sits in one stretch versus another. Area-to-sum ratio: 3.2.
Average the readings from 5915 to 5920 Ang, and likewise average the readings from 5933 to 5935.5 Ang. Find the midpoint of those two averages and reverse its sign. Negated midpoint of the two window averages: -22.8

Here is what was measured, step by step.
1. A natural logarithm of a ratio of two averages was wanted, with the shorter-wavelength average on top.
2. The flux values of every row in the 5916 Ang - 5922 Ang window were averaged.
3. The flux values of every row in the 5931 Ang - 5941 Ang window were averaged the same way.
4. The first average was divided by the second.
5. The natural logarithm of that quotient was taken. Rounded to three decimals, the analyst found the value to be 0.116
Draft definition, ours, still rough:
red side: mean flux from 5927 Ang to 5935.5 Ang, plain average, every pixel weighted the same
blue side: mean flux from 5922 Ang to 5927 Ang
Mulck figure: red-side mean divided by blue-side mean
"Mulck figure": 1.01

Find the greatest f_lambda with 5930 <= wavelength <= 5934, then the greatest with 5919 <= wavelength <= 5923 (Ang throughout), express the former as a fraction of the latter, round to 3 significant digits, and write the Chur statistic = 1.07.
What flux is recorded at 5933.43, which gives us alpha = 22.94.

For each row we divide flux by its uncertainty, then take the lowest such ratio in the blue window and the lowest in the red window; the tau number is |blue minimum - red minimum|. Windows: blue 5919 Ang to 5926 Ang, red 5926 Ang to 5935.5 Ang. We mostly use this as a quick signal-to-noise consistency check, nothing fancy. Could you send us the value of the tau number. 0.45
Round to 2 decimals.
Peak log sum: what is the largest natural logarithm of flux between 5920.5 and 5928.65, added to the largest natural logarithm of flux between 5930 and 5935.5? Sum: 6.28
